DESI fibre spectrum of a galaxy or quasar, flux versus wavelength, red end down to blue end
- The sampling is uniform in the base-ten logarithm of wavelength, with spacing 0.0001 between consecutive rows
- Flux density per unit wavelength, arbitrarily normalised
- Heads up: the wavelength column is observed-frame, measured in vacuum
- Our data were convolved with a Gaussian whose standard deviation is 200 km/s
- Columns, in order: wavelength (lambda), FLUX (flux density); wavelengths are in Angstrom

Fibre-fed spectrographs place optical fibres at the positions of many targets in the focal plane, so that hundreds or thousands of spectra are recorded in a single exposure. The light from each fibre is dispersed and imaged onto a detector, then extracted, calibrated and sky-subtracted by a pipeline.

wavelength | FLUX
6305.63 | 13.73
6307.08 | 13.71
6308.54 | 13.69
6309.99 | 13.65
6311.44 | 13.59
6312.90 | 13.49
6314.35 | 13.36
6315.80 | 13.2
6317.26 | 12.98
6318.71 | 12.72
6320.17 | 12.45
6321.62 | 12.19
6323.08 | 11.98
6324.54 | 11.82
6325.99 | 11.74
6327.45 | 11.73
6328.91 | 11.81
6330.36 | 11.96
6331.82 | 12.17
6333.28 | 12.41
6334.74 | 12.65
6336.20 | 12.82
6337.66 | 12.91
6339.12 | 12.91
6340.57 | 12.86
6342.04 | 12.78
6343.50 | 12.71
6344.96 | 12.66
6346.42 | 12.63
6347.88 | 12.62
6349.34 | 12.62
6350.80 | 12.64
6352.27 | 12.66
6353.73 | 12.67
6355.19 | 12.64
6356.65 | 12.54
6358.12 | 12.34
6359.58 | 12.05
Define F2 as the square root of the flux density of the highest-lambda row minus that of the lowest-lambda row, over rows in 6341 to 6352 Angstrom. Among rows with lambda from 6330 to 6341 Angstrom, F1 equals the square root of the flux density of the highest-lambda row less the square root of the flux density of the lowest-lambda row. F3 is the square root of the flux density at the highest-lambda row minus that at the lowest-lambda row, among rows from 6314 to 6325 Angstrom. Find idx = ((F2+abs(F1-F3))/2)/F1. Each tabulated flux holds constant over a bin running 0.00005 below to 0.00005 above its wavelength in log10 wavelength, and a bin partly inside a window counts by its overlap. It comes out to 1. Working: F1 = 0.128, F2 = -0.020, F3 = -0.22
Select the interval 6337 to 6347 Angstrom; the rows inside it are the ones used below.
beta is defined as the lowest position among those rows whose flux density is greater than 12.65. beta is 6337.66 Angstrom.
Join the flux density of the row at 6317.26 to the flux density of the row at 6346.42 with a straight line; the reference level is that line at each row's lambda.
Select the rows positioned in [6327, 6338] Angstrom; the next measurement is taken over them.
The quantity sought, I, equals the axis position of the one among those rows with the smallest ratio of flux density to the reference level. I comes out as 6327.45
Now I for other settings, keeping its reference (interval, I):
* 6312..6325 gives 6324.54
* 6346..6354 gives 6346.42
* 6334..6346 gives 6334.74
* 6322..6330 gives 6325.99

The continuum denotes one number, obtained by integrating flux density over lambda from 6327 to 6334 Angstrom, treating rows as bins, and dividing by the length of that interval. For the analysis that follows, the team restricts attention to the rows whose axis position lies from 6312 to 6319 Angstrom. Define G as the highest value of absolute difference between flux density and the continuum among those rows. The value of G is 1.46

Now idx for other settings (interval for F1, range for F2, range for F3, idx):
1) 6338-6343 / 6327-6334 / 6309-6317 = -4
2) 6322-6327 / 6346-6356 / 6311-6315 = 0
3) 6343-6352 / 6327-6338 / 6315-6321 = -13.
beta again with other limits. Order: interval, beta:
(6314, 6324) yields 6314.35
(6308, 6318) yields 6308.54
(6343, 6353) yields 6343.50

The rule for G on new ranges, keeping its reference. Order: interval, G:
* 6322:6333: 0.30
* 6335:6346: 0.88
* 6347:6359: 0.64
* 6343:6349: 0.68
